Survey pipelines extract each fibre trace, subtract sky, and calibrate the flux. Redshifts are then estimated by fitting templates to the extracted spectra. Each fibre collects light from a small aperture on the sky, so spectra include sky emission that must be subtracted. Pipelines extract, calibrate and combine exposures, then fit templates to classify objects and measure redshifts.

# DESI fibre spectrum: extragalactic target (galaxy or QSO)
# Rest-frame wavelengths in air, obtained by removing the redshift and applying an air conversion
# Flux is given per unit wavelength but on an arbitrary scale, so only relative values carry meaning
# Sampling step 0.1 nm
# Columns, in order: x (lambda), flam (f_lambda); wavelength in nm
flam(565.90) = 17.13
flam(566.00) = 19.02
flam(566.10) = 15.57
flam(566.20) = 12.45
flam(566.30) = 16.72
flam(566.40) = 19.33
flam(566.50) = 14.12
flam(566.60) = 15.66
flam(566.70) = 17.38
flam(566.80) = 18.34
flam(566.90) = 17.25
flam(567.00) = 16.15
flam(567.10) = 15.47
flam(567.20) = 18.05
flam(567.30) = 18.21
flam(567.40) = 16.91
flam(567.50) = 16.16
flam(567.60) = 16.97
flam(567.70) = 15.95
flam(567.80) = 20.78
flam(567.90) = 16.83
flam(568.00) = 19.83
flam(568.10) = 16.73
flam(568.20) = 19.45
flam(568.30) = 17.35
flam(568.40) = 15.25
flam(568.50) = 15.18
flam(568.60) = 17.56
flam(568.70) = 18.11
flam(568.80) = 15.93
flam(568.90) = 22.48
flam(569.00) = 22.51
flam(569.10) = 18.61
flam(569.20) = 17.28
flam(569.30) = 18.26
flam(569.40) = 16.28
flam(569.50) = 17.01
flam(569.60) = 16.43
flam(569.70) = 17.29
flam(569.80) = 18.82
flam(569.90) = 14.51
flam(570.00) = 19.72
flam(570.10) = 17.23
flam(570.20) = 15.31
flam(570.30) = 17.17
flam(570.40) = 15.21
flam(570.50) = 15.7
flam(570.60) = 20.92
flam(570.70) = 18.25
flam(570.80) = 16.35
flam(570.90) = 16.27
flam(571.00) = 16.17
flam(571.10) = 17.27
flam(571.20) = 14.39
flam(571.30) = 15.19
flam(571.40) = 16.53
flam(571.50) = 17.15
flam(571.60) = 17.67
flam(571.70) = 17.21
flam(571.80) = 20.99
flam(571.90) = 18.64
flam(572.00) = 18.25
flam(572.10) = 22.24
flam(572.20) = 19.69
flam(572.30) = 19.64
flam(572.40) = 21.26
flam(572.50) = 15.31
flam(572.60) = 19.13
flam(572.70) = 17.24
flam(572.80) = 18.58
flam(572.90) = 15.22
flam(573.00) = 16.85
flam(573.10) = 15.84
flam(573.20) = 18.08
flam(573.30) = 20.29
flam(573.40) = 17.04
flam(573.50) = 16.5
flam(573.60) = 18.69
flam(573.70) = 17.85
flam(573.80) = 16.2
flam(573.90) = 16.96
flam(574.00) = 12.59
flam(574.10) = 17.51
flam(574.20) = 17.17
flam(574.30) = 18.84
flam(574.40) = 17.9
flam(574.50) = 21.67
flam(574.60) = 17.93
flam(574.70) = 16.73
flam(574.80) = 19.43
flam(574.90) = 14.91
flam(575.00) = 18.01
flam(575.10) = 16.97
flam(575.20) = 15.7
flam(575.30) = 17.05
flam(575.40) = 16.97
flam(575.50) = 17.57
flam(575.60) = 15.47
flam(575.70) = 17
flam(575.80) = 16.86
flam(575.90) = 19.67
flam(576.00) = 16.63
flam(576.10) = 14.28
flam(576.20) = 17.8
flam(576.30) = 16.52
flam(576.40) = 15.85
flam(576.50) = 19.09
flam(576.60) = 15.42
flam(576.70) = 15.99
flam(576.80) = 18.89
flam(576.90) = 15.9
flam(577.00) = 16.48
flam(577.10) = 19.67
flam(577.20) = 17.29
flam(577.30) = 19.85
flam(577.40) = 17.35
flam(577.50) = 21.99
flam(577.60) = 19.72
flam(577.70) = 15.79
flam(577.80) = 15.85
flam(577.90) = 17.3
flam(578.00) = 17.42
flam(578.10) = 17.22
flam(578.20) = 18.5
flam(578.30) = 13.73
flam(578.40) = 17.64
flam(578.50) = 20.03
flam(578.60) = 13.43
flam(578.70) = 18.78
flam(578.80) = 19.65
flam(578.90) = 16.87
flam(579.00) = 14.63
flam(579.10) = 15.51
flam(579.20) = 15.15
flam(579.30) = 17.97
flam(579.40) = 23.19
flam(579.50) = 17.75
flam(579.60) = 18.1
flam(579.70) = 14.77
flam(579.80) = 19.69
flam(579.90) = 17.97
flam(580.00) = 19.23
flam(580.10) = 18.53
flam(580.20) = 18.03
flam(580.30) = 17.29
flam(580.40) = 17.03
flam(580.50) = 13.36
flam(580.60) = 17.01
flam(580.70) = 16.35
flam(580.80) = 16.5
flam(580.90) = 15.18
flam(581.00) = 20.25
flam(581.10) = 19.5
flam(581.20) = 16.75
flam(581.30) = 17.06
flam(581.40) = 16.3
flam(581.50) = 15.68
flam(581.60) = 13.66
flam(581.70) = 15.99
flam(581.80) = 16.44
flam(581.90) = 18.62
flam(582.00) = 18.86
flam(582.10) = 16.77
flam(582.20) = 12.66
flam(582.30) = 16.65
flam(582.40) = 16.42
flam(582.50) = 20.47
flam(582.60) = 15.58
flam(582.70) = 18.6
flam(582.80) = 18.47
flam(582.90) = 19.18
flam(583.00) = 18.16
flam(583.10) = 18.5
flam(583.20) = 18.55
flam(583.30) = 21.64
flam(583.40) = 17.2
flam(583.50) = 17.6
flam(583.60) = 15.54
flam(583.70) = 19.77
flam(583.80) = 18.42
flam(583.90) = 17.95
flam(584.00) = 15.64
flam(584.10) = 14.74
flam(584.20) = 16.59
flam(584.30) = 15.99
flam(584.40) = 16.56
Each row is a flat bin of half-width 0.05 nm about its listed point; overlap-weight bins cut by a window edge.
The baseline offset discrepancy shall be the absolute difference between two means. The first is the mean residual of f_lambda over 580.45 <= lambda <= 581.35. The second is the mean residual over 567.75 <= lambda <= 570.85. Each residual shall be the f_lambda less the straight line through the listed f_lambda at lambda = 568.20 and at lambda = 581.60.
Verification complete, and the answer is 4.2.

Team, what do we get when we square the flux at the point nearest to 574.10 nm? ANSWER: 307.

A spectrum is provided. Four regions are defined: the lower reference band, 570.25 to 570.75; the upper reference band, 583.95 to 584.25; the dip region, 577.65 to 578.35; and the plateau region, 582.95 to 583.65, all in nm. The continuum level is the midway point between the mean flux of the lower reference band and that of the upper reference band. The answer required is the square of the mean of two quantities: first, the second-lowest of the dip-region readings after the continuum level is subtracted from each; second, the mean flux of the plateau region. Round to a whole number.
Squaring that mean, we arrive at 76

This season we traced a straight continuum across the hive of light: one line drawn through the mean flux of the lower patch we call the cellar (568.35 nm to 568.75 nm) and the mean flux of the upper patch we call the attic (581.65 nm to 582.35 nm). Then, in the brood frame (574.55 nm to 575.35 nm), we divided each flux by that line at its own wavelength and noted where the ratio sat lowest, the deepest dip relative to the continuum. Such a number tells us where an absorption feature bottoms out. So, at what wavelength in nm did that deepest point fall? 574.90 nm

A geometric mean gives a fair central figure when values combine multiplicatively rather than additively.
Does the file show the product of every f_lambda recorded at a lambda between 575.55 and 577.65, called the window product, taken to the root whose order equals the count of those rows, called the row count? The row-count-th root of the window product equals 17.4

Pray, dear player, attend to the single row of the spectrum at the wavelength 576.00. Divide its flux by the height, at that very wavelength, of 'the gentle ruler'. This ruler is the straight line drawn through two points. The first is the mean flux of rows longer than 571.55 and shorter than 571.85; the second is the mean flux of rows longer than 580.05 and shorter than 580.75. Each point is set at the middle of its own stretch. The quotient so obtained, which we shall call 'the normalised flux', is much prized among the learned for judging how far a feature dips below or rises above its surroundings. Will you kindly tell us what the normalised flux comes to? 0.94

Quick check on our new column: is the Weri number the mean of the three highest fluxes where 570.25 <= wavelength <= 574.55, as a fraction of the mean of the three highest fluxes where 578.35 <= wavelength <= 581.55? 1.03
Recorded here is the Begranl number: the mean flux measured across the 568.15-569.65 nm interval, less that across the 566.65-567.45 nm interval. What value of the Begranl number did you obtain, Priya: 0.6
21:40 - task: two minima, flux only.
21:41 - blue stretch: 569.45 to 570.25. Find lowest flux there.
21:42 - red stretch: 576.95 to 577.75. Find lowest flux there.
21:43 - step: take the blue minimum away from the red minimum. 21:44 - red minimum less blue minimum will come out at 1.3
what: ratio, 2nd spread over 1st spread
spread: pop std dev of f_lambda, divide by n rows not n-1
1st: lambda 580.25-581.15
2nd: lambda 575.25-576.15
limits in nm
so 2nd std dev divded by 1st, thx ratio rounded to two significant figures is 0.71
